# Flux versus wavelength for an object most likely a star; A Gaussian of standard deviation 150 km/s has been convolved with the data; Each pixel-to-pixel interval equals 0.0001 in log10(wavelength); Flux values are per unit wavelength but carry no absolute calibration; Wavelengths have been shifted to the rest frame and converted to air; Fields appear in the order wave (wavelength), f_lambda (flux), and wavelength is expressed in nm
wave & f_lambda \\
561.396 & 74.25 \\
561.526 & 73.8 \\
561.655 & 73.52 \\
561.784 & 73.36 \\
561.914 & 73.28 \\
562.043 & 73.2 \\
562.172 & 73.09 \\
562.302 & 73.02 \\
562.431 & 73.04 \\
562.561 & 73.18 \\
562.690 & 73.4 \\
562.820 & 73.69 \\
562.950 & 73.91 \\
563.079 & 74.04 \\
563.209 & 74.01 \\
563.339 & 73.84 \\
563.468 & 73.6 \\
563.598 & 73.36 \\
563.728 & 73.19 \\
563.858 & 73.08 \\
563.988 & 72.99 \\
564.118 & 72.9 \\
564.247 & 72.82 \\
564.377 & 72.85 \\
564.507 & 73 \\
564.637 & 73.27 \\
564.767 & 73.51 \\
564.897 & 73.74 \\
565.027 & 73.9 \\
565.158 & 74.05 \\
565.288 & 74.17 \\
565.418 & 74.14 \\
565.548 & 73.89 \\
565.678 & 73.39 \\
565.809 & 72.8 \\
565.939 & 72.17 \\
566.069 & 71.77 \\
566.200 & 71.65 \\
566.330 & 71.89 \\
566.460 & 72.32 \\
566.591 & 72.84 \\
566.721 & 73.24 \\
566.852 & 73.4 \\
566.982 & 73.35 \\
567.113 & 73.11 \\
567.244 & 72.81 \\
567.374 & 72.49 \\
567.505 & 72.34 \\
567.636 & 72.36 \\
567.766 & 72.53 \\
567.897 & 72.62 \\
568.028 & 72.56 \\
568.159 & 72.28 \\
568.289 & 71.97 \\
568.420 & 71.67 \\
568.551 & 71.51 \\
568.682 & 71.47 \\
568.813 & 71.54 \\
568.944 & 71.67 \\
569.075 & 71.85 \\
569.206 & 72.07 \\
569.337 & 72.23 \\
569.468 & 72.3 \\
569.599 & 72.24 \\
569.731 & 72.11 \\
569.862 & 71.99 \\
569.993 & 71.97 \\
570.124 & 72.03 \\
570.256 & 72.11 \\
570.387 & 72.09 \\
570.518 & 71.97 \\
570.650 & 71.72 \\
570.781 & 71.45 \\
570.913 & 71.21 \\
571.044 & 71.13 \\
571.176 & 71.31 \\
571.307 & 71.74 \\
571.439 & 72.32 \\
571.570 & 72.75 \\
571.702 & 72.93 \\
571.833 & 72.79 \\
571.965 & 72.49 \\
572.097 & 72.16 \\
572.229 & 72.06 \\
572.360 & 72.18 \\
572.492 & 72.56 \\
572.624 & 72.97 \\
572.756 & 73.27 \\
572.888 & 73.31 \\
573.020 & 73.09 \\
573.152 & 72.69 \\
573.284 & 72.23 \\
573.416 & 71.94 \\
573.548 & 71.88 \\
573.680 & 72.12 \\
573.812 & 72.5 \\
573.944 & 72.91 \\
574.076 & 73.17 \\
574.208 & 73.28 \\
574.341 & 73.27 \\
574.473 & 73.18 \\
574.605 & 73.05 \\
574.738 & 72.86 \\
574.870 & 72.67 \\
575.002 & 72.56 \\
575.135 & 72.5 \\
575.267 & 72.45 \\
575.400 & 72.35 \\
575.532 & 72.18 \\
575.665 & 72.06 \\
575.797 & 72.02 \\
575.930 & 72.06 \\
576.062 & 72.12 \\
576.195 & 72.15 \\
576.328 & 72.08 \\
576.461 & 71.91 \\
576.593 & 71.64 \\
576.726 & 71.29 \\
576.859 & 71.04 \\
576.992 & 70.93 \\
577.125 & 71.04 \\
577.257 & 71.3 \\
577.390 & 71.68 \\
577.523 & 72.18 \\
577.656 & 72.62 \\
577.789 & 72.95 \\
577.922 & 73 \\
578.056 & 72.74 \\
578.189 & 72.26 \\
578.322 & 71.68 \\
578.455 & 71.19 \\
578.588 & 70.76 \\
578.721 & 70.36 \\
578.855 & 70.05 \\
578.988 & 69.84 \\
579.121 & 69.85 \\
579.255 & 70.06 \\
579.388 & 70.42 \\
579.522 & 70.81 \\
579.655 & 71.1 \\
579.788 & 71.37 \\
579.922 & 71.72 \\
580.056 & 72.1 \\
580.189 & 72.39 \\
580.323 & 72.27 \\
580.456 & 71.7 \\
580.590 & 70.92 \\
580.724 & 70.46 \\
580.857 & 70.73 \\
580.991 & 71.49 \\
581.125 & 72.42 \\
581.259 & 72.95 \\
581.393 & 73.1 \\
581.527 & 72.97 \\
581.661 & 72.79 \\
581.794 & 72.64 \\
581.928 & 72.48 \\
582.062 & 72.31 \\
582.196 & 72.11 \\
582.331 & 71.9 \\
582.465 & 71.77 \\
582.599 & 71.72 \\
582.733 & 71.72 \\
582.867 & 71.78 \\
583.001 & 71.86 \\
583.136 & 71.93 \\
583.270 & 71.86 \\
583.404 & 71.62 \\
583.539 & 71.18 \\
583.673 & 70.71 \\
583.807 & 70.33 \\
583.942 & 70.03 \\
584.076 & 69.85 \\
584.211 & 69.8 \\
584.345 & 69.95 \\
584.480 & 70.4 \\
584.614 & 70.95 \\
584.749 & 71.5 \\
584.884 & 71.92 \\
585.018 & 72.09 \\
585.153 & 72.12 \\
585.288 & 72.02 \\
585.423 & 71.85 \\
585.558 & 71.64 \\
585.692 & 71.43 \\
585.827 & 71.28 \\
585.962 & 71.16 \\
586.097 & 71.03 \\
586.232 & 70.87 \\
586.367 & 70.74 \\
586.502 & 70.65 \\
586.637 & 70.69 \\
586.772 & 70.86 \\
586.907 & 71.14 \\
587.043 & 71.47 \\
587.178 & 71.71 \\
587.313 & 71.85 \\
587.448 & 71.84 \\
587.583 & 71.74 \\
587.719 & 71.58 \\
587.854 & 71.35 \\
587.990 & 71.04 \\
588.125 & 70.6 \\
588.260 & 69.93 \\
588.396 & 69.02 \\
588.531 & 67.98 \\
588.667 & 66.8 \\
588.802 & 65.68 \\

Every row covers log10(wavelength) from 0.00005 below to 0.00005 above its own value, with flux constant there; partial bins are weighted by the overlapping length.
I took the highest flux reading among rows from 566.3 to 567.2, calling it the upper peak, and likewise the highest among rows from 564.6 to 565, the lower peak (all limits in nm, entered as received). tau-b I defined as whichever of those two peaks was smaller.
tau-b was 73.4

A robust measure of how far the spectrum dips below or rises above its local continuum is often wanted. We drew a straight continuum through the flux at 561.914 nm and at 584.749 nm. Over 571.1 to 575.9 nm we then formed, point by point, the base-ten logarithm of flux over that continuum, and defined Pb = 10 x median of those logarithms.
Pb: 0.01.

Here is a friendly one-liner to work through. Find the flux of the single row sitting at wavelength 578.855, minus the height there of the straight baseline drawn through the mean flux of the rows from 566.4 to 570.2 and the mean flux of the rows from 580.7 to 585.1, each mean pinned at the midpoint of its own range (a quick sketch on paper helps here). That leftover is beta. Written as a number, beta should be -1.7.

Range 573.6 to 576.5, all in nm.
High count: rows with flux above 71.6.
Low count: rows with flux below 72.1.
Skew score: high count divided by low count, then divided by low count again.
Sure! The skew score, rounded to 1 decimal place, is 0.9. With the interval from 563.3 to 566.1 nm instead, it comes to 22.0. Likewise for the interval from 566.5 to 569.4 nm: 0.3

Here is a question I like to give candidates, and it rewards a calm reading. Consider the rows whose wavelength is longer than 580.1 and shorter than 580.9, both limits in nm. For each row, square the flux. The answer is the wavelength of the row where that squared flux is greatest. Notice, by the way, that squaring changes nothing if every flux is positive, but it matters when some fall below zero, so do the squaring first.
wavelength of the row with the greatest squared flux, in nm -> 580.189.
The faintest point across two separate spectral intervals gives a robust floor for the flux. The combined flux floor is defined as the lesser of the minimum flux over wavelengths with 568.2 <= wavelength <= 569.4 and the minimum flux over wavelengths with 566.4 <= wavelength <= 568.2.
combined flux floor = 71.5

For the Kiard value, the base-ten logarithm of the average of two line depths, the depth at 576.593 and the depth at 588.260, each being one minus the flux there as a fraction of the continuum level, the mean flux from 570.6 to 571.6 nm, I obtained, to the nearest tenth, -1.9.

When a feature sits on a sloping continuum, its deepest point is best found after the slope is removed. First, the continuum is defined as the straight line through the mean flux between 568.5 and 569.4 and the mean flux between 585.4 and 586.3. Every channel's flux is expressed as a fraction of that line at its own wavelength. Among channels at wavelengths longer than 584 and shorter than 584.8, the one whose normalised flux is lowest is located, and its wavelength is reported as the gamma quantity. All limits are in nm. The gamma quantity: 584.211 nm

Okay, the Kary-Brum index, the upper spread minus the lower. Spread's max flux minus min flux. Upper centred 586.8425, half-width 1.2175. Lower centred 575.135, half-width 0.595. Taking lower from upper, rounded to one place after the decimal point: 0.2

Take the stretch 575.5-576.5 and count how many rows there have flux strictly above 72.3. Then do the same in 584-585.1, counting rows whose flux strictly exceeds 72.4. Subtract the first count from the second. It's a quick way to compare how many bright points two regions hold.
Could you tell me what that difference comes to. 0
